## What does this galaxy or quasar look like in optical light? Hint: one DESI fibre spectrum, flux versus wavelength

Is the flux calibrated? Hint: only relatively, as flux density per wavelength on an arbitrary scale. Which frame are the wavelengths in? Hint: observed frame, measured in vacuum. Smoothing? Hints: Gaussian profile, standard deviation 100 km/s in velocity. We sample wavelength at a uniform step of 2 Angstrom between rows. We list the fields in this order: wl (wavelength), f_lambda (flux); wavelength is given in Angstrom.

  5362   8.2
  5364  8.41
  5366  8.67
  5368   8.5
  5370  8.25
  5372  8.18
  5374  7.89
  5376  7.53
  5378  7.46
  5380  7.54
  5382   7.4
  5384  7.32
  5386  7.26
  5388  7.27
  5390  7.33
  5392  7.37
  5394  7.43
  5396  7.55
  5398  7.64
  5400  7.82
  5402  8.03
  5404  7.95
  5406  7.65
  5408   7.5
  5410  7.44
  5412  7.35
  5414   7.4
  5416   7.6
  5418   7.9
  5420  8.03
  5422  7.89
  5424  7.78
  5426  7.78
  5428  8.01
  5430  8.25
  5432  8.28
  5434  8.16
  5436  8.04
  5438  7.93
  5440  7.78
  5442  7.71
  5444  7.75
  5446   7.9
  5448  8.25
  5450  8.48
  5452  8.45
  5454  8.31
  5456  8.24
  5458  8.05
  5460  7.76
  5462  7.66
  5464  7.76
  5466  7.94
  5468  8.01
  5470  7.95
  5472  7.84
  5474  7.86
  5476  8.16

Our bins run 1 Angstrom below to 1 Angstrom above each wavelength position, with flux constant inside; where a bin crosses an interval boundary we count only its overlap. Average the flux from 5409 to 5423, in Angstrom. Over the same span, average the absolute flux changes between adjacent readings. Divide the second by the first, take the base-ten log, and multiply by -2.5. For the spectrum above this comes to 4.26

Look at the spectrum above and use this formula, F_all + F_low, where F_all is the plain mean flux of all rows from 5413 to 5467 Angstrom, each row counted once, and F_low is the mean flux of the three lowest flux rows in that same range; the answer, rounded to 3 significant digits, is 15.5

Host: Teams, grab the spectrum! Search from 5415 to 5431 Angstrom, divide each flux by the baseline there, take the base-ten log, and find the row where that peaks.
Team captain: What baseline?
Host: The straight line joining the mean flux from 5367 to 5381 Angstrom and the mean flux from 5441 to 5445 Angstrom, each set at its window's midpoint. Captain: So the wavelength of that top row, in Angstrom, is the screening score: 5430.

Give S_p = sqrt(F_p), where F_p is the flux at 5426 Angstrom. 2.79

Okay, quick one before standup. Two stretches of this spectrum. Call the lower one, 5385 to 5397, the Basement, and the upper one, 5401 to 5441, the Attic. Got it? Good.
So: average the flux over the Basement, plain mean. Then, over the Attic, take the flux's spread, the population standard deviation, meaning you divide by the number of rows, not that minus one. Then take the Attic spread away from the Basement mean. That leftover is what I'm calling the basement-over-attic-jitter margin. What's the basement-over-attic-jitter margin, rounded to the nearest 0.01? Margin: 7.10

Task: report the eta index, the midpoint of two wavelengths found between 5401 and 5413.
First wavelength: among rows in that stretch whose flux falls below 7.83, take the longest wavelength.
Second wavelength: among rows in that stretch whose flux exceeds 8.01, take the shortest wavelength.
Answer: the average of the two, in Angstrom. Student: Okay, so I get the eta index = 5407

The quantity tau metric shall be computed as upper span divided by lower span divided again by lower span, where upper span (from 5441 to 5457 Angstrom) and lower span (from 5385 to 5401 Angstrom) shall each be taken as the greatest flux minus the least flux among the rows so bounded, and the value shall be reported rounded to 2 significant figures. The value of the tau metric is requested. 2.5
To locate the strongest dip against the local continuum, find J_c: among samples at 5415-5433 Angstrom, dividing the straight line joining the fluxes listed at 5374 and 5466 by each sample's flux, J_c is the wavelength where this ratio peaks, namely 5416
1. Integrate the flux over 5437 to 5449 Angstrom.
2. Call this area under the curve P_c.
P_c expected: 94.6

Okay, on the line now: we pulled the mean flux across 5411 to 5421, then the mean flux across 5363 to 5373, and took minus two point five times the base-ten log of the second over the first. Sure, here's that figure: -0.10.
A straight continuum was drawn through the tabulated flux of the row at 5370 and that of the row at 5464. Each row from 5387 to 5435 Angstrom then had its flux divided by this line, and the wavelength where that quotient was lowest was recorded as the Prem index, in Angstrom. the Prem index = 5388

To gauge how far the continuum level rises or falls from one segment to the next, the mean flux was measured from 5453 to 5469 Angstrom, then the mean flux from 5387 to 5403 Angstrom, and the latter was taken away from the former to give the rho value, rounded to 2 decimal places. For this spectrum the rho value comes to 0.41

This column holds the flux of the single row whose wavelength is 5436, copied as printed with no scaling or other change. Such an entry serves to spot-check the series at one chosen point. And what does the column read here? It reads 8.04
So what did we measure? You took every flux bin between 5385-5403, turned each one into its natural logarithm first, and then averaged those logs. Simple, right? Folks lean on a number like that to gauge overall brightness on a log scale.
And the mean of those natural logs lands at 2.02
